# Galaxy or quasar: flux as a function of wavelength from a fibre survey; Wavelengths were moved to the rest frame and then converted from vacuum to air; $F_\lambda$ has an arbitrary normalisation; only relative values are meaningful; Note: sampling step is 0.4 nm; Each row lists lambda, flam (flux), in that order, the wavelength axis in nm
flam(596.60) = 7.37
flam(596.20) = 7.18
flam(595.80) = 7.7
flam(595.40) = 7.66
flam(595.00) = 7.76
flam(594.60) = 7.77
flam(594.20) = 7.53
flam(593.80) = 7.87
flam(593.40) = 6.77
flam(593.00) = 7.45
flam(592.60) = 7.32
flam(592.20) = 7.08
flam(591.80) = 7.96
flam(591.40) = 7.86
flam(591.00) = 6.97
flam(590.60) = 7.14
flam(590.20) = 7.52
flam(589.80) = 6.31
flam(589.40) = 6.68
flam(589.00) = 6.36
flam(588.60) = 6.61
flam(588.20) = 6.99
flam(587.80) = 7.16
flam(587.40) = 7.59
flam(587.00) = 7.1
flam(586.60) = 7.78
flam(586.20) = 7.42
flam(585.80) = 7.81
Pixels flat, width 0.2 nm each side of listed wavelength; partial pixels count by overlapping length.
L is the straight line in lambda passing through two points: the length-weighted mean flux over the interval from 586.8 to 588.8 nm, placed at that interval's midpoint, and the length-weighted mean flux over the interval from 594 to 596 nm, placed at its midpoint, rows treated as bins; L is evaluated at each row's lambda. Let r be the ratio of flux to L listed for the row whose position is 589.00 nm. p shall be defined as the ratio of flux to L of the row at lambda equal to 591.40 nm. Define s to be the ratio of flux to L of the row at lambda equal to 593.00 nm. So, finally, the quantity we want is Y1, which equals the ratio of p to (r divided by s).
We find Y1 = 1.19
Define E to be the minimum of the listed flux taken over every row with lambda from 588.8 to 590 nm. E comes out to 6.31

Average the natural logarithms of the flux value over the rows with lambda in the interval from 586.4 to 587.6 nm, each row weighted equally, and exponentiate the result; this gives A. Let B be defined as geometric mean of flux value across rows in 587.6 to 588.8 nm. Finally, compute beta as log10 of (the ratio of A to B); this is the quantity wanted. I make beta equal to 0.034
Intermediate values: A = 7.5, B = 6.9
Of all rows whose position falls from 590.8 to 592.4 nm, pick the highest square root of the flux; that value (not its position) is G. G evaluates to 2.82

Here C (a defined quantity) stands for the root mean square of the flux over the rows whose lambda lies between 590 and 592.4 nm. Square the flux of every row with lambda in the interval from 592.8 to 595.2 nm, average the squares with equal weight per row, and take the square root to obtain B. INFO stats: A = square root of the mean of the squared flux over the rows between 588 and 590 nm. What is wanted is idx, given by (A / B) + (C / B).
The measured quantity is 1.86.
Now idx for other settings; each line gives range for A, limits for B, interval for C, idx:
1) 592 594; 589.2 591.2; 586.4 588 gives 2.12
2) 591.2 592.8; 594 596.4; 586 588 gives 1.97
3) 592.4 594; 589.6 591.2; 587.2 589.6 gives 2.04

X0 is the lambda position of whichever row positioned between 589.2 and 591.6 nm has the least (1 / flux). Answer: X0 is 591.40 nm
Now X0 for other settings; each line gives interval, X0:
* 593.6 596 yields 593.80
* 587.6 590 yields 587.80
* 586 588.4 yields 586.60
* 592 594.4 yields 593.80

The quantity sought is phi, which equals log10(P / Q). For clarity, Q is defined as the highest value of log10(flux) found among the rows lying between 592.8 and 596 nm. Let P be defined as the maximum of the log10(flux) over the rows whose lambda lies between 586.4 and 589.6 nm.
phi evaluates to -0.002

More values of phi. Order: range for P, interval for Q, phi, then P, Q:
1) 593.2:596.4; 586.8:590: 0.008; 0.896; 0.880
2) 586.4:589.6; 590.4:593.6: -0.005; 0.891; 0.901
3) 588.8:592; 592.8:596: 0.002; 0.901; 0.896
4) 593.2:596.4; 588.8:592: -0.002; 0.896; 0.901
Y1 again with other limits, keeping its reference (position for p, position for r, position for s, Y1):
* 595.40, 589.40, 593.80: 1.11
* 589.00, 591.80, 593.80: 0.86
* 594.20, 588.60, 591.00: 1.01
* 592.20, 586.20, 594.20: 0.88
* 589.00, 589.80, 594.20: 1.01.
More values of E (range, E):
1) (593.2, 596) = 6.77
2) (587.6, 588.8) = 6.61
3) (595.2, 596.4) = 7.18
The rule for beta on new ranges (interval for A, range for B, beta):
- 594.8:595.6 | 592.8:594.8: 0.014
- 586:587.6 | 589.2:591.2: 0.034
